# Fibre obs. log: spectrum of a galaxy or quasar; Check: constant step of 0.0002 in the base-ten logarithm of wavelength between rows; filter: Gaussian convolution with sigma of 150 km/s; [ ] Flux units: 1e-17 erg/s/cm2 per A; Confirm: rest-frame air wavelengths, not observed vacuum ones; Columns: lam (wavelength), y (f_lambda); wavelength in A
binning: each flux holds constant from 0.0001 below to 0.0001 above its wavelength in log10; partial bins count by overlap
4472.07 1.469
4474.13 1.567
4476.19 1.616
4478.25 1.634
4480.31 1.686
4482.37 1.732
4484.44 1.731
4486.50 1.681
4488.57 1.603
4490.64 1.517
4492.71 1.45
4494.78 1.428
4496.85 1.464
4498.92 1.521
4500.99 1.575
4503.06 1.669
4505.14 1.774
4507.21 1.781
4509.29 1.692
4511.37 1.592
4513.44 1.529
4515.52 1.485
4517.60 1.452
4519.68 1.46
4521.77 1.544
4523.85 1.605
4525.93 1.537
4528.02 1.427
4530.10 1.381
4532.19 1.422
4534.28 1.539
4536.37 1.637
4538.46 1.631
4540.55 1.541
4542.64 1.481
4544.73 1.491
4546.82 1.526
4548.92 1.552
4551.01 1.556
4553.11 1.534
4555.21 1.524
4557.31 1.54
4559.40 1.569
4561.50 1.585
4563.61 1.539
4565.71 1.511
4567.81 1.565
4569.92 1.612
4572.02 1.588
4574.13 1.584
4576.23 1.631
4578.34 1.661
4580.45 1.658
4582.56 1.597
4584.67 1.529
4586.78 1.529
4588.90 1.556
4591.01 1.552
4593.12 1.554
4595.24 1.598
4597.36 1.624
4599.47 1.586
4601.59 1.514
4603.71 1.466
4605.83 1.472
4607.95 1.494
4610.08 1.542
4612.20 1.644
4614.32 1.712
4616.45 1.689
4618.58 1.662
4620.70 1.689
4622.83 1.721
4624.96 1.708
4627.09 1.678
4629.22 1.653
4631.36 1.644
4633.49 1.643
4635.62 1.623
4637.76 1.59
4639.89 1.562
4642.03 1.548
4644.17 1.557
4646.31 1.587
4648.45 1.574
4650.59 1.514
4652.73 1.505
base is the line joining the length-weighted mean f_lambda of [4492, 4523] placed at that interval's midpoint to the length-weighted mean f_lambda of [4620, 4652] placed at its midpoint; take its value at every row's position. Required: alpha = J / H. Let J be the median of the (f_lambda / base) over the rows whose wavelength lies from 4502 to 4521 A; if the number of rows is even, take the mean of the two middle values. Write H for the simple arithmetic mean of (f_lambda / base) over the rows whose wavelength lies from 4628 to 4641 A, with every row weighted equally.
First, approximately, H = 1.00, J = 1.02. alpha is 1.02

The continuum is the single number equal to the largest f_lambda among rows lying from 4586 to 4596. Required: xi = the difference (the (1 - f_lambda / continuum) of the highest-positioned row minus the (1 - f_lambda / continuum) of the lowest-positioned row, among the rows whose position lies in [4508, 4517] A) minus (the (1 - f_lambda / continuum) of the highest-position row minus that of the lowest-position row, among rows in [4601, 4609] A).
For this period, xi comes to 0.12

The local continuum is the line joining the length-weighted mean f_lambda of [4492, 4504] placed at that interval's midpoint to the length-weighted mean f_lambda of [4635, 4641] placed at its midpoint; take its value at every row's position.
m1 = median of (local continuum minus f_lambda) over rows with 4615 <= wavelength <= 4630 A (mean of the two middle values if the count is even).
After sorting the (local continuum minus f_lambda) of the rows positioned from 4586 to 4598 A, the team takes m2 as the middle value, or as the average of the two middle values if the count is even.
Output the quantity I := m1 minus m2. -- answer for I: -0.12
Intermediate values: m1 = -0.11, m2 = 0.01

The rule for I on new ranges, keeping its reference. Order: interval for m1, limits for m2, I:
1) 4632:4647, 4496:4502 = 0.01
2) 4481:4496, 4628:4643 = -0.05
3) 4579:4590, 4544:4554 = 0.00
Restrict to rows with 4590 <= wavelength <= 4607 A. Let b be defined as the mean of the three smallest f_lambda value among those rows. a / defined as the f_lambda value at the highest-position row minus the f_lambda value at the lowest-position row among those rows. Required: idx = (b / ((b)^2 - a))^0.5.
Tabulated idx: 0.81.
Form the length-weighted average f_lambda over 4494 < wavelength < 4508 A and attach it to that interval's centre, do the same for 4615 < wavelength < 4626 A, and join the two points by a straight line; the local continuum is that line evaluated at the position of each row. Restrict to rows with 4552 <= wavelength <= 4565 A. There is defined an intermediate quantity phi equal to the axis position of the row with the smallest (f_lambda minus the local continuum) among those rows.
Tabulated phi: 4555.21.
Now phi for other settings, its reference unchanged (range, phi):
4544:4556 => 4544.73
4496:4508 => 4496.85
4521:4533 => 4530.10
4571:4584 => 4574.13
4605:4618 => 4605.83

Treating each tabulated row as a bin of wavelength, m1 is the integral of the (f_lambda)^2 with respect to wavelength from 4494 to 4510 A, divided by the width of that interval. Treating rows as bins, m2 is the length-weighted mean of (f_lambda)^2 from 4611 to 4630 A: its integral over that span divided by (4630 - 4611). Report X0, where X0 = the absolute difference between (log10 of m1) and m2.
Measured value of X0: 2.42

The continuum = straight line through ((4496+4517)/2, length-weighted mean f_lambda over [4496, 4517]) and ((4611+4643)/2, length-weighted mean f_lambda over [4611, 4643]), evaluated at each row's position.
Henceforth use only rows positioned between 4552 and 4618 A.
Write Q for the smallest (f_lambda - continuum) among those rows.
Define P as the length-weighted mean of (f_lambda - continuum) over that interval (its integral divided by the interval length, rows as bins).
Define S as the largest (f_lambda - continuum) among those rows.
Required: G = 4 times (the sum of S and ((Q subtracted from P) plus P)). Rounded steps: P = -0.062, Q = -0.18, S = 0.07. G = 0.5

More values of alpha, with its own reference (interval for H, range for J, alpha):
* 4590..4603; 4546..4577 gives 1.00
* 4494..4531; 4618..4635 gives 1.05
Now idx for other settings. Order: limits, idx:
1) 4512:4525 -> 0.84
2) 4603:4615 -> 0.87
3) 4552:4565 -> 0.81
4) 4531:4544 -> 0.83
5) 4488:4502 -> 0.83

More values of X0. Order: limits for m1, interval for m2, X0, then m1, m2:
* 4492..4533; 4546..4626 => 2.13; 2.39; 2.51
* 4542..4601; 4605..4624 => 2.27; 2.45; 2.66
